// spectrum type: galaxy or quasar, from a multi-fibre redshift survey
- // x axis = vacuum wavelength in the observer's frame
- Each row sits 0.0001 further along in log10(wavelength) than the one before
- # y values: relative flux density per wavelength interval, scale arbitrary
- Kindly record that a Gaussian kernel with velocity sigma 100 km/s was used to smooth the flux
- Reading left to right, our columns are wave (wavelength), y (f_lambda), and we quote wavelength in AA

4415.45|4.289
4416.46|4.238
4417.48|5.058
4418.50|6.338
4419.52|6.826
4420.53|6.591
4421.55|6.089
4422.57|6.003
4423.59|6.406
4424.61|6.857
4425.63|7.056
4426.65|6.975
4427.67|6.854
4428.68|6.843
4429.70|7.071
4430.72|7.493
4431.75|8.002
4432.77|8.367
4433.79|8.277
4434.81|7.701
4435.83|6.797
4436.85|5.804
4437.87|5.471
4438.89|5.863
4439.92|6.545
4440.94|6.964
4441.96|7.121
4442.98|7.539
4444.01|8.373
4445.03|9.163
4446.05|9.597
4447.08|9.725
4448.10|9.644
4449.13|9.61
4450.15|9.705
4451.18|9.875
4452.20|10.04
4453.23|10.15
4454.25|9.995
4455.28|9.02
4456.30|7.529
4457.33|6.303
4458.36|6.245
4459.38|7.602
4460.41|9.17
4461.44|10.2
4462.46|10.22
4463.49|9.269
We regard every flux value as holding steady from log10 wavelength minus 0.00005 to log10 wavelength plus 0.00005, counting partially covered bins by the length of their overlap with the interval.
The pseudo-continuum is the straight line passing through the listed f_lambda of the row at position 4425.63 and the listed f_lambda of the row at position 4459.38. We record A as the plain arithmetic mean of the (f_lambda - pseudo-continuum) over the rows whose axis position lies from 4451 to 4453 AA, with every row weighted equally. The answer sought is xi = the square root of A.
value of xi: 1.57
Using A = 2.48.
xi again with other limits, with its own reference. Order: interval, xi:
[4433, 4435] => 0.89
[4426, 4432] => 0.30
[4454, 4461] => 0.64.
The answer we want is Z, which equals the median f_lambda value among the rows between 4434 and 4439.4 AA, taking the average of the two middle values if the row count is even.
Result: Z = 5.9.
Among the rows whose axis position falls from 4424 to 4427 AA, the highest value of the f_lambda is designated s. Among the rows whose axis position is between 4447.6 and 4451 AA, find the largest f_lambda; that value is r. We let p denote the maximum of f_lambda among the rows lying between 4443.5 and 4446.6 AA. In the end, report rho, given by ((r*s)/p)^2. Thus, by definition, 51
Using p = 9.597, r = 9.705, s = 7.056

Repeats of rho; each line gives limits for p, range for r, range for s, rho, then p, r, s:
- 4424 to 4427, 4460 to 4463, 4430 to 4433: 147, 7.056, 10.22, 8.367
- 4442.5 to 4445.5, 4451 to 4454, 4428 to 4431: 69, 9.163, 10.15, 7.493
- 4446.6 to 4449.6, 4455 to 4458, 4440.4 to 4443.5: 49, 9.725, 9.02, 7.539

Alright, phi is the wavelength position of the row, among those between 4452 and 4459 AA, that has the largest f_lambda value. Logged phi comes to 4453.23 AA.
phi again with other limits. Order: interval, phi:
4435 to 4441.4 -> 4440.94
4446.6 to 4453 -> 4452.20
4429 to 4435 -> 4432.77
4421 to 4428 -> 4425.63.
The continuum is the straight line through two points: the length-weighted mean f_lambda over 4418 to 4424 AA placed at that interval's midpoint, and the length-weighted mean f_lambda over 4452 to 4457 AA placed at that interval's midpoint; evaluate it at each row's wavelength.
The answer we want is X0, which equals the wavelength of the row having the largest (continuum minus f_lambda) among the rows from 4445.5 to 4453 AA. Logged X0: 4449.13 AA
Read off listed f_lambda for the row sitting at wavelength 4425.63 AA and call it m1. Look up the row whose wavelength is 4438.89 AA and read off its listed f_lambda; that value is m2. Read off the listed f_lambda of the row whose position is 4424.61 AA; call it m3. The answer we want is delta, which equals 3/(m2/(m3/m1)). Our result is 0.50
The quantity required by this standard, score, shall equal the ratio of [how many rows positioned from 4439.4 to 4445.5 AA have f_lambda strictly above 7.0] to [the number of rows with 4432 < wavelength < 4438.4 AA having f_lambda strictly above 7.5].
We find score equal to 1.3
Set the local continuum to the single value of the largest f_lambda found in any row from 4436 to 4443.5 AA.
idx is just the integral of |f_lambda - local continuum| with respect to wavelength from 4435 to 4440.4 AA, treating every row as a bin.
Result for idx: 7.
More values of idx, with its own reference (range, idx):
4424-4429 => 3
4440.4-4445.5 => 3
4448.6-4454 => 13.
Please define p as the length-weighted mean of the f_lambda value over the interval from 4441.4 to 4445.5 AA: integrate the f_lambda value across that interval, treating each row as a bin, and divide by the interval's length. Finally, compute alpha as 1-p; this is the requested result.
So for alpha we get -7.0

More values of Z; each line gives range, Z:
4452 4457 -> 10.0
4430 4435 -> 8.0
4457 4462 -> 7.6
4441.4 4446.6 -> 8.4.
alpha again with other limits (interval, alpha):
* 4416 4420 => -4.6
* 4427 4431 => -6.1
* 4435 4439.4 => -5.1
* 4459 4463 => -8.4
